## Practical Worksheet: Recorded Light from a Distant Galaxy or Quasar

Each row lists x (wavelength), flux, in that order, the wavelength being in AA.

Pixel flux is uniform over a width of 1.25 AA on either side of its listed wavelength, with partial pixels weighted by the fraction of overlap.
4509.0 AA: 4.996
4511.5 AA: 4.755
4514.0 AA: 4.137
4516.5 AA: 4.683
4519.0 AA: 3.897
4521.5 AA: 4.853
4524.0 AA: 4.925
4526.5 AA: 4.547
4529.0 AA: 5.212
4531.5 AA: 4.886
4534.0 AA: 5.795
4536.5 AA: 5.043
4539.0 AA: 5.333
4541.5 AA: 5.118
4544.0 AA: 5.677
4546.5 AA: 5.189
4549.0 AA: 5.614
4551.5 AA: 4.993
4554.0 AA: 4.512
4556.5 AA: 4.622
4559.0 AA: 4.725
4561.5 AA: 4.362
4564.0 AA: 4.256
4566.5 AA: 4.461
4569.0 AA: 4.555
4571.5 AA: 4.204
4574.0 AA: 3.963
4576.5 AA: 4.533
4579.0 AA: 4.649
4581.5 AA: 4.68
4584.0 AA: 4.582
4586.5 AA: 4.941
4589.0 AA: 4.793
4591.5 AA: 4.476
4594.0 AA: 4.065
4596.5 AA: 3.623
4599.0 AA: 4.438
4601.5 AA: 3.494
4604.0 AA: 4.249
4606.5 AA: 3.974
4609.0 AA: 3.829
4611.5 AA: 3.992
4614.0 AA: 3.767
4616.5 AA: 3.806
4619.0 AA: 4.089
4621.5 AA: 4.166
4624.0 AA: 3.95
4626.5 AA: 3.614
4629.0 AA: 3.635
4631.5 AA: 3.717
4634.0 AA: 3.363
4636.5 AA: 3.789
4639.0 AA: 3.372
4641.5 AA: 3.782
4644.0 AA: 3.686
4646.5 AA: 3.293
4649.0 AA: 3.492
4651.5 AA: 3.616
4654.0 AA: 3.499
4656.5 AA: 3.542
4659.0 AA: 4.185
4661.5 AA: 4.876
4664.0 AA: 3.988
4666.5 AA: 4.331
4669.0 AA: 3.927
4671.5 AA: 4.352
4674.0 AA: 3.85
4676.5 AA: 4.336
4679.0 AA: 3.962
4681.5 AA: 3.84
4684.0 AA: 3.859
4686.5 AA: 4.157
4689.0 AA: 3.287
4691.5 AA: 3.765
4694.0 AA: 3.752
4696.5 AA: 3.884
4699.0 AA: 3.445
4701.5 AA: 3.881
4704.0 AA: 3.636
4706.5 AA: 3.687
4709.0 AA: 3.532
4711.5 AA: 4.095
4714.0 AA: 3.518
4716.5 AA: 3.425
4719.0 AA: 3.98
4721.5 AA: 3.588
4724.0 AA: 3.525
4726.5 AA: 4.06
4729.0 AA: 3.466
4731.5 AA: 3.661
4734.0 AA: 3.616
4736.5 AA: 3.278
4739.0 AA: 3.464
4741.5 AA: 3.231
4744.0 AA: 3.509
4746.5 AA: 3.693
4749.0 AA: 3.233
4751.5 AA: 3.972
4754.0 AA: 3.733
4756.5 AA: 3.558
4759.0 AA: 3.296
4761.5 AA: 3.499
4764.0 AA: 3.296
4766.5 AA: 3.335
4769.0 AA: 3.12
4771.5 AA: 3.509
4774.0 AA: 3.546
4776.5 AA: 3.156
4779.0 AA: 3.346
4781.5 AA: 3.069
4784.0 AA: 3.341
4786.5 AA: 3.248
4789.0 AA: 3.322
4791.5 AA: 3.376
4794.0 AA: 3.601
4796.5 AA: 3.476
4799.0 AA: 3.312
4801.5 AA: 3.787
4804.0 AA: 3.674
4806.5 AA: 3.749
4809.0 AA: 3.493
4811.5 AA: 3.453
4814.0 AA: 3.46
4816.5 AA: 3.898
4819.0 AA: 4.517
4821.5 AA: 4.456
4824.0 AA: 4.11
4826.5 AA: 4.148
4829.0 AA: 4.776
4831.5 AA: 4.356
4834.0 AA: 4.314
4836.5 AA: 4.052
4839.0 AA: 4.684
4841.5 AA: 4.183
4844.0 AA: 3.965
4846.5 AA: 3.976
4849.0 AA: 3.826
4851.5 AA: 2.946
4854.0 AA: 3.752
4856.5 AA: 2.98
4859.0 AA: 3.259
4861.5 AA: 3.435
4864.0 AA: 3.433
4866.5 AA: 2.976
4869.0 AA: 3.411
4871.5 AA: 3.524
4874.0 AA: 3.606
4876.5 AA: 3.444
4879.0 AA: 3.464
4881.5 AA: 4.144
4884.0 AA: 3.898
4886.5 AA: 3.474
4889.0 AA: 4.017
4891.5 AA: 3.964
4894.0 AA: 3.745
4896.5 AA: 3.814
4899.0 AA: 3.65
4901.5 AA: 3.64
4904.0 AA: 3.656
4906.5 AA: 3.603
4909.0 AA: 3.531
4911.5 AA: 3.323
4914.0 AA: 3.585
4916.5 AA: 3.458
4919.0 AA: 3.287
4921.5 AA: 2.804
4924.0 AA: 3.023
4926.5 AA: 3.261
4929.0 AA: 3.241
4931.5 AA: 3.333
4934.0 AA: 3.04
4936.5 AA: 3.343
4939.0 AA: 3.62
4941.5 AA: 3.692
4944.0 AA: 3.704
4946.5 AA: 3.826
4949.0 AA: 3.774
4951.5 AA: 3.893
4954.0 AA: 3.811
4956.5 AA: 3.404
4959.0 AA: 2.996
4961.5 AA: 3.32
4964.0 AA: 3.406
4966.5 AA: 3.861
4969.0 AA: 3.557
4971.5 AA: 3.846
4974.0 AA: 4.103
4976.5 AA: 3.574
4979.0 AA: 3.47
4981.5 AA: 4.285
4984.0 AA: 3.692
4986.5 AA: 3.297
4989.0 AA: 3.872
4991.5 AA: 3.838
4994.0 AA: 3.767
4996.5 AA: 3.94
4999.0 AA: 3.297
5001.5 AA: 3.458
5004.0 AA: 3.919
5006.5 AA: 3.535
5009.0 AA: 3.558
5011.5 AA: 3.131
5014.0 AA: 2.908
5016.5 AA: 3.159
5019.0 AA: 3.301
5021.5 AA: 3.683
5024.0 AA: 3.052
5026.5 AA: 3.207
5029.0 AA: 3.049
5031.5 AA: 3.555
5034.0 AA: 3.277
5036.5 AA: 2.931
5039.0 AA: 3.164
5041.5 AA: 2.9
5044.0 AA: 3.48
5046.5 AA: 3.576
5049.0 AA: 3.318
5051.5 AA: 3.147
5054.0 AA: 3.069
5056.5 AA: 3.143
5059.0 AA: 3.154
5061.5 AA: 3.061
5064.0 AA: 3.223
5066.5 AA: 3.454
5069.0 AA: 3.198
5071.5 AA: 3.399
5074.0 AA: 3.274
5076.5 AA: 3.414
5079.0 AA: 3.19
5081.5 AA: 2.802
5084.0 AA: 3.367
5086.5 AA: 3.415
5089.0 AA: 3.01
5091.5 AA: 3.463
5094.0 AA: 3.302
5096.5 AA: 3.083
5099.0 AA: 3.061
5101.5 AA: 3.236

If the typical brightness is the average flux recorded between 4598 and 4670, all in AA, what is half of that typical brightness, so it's 1.92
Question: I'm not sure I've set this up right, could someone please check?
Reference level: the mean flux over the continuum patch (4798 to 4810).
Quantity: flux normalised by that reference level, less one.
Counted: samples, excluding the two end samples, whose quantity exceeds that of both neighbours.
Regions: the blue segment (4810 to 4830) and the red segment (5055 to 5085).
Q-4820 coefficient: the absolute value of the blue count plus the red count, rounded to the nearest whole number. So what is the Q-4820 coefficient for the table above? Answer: 5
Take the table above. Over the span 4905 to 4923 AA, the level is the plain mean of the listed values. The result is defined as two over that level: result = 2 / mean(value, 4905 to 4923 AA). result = 0.59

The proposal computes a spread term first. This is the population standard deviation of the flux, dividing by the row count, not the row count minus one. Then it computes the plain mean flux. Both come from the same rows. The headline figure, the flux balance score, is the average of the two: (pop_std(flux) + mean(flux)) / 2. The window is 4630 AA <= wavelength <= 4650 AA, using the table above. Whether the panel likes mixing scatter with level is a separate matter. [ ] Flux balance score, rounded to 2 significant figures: 1.9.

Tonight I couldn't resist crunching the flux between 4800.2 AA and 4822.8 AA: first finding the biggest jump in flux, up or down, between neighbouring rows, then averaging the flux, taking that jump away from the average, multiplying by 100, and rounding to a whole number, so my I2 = 321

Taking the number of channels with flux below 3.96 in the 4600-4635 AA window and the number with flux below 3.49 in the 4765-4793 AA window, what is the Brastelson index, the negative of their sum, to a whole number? -18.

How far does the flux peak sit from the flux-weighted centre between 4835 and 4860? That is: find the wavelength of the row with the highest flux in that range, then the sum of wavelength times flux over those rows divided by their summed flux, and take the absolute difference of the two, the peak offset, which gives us 7.9 AA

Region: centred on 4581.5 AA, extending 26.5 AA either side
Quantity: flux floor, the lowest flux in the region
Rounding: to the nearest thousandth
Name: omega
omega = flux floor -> 3.494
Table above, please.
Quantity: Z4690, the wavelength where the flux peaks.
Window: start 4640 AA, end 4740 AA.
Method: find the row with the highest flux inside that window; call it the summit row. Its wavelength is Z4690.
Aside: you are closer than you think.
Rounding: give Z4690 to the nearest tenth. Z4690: 4661.5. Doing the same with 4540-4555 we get 4544.0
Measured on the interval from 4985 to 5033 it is 4996.5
